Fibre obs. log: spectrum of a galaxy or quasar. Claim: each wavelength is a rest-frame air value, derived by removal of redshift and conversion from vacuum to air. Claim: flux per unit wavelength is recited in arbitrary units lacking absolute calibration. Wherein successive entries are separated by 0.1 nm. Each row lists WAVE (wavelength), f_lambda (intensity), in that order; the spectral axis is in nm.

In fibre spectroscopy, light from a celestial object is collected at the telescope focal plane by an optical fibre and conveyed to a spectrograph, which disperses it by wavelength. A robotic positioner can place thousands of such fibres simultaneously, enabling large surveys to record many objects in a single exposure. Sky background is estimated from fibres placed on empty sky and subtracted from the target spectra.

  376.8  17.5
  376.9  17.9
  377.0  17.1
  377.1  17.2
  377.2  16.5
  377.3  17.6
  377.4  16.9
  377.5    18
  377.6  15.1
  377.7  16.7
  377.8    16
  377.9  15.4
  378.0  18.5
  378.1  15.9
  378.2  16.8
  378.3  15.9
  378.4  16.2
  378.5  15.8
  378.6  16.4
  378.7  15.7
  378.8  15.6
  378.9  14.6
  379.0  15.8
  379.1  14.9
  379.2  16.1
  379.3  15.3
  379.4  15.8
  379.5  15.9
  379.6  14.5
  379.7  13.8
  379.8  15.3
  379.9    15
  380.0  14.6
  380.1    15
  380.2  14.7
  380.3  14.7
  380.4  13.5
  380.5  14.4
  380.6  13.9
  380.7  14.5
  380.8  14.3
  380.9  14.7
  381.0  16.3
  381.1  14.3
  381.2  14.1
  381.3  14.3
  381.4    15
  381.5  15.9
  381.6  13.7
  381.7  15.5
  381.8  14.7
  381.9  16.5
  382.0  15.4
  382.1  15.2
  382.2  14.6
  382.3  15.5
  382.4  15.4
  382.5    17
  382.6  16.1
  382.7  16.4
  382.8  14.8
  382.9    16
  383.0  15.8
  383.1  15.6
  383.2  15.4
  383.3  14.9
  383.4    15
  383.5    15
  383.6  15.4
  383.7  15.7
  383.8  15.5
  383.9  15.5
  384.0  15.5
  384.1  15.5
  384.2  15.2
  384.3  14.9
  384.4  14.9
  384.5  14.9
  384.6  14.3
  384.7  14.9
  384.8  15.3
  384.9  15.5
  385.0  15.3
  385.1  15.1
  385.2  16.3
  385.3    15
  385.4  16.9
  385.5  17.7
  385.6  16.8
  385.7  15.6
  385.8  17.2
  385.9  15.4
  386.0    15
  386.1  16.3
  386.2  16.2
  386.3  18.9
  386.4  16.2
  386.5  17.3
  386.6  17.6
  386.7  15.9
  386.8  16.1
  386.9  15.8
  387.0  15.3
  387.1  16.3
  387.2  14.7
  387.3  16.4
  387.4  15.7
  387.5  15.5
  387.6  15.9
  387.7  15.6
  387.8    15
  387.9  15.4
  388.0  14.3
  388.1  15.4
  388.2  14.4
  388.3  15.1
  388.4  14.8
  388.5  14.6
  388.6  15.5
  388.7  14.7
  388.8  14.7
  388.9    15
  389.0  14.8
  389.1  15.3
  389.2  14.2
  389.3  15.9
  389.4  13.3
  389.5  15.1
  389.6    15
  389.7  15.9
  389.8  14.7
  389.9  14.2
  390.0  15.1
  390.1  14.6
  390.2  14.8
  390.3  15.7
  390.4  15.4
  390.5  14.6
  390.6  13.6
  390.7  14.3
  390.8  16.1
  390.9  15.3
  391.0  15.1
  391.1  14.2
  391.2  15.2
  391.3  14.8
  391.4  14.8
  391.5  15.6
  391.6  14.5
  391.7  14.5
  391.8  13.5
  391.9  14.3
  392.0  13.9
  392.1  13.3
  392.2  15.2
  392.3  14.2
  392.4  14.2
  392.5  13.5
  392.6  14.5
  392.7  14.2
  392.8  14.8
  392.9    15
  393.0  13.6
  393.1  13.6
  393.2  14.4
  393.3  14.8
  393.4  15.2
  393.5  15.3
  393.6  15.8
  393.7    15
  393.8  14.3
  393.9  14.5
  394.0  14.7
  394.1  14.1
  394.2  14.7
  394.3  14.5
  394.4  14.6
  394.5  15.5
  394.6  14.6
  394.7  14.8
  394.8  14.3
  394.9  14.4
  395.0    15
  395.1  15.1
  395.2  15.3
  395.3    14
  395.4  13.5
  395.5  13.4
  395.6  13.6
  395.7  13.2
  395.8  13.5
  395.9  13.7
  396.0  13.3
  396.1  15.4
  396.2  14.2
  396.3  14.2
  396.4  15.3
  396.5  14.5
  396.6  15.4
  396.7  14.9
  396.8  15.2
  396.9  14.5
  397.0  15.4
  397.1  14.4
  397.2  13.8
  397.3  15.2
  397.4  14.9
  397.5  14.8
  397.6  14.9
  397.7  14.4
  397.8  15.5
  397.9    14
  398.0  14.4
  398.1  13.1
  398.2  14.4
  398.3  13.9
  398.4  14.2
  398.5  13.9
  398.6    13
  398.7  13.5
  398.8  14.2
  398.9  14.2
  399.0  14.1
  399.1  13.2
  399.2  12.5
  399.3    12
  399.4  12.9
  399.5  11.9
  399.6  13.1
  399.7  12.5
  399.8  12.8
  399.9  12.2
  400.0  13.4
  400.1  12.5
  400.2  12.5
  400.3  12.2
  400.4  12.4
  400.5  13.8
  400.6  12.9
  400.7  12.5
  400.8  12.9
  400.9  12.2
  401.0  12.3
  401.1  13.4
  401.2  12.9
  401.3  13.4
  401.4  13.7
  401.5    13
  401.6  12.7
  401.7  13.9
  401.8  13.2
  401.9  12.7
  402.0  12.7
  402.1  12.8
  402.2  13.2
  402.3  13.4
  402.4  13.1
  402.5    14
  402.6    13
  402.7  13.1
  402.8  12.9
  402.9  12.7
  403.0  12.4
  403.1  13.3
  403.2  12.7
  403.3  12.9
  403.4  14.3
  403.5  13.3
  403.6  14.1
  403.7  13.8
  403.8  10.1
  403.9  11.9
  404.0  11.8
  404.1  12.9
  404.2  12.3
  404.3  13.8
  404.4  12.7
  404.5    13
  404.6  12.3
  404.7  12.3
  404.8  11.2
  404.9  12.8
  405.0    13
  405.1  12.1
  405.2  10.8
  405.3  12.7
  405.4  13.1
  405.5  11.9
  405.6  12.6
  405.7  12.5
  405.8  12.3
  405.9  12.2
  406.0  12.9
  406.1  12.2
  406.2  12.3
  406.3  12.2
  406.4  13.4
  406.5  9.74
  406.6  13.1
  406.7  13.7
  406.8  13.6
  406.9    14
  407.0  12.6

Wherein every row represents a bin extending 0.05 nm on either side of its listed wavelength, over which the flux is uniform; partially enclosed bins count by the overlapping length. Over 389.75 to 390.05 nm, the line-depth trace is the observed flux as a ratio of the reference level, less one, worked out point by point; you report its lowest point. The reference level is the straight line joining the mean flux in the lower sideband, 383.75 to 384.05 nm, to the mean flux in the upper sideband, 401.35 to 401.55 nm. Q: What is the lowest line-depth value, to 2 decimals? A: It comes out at -0.04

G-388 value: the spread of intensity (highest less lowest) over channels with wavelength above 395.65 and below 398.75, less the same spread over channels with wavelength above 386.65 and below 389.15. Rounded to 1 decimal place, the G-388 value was 0.4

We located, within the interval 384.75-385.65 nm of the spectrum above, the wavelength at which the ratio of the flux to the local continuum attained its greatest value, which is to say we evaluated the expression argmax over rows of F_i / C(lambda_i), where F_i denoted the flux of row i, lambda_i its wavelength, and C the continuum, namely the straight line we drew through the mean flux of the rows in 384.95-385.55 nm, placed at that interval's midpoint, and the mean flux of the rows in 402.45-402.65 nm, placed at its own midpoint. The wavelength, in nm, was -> 385.5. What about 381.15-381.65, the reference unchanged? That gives 381.5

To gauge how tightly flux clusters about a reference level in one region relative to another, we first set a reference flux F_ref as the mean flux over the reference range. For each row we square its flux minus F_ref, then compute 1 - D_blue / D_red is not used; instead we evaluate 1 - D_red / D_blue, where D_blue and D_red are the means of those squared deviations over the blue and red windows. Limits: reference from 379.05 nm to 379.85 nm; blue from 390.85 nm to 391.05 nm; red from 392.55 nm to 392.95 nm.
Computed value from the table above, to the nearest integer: -41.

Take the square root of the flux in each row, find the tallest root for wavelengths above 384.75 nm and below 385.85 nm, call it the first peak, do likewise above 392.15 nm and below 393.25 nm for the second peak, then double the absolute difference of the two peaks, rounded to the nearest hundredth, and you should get 0.62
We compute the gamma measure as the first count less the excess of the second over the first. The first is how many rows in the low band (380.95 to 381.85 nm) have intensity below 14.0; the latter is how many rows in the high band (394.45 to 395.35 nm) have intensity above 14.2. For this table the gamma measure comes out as -6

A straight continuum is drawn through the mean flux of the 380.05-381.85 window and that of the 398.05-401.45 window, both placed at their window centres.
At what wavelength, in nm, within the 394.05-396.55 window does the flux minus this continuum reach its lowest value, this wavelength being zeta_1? 395.7 nm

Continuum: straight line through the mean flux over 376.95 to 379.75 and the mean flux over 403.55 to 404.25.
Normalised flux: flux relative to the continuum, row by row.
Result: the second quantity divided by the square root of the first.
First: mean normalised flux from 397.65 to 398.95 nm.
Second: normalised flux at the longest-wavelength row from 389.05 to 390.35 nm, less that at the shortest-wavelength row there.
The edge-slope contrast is 0.04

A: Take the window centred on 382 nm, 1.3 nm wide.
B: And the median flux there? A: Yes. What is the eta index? 15.4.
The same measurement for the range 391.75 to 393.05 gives 14.2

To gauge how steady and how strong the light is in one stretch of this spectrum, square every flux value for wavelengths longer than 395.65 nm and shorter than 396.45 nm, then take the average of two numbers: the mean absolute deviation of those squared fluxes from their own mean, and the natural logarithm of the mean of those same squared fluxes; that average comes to 12.2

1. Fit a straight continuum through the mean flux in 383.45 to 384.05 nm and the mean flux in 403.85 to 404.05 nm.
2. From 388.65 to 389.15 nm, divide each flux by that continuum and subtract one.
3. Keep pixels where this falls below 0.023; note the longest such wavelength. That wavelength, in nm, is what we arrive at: 389.0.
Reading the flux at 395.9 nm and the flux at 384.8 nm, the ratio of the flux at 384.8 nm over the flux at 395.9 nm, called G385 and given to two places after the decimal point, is 1.12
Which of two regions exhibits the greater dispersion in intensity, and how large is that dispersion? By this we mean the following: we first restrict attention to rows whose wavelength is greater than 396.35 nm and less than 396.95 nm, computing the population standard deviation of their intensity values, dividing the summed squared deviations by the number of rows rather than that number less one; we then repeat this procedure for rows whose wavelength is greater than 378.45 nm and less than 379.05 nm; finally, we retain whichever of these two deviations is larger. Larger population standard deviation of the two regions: 0.53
